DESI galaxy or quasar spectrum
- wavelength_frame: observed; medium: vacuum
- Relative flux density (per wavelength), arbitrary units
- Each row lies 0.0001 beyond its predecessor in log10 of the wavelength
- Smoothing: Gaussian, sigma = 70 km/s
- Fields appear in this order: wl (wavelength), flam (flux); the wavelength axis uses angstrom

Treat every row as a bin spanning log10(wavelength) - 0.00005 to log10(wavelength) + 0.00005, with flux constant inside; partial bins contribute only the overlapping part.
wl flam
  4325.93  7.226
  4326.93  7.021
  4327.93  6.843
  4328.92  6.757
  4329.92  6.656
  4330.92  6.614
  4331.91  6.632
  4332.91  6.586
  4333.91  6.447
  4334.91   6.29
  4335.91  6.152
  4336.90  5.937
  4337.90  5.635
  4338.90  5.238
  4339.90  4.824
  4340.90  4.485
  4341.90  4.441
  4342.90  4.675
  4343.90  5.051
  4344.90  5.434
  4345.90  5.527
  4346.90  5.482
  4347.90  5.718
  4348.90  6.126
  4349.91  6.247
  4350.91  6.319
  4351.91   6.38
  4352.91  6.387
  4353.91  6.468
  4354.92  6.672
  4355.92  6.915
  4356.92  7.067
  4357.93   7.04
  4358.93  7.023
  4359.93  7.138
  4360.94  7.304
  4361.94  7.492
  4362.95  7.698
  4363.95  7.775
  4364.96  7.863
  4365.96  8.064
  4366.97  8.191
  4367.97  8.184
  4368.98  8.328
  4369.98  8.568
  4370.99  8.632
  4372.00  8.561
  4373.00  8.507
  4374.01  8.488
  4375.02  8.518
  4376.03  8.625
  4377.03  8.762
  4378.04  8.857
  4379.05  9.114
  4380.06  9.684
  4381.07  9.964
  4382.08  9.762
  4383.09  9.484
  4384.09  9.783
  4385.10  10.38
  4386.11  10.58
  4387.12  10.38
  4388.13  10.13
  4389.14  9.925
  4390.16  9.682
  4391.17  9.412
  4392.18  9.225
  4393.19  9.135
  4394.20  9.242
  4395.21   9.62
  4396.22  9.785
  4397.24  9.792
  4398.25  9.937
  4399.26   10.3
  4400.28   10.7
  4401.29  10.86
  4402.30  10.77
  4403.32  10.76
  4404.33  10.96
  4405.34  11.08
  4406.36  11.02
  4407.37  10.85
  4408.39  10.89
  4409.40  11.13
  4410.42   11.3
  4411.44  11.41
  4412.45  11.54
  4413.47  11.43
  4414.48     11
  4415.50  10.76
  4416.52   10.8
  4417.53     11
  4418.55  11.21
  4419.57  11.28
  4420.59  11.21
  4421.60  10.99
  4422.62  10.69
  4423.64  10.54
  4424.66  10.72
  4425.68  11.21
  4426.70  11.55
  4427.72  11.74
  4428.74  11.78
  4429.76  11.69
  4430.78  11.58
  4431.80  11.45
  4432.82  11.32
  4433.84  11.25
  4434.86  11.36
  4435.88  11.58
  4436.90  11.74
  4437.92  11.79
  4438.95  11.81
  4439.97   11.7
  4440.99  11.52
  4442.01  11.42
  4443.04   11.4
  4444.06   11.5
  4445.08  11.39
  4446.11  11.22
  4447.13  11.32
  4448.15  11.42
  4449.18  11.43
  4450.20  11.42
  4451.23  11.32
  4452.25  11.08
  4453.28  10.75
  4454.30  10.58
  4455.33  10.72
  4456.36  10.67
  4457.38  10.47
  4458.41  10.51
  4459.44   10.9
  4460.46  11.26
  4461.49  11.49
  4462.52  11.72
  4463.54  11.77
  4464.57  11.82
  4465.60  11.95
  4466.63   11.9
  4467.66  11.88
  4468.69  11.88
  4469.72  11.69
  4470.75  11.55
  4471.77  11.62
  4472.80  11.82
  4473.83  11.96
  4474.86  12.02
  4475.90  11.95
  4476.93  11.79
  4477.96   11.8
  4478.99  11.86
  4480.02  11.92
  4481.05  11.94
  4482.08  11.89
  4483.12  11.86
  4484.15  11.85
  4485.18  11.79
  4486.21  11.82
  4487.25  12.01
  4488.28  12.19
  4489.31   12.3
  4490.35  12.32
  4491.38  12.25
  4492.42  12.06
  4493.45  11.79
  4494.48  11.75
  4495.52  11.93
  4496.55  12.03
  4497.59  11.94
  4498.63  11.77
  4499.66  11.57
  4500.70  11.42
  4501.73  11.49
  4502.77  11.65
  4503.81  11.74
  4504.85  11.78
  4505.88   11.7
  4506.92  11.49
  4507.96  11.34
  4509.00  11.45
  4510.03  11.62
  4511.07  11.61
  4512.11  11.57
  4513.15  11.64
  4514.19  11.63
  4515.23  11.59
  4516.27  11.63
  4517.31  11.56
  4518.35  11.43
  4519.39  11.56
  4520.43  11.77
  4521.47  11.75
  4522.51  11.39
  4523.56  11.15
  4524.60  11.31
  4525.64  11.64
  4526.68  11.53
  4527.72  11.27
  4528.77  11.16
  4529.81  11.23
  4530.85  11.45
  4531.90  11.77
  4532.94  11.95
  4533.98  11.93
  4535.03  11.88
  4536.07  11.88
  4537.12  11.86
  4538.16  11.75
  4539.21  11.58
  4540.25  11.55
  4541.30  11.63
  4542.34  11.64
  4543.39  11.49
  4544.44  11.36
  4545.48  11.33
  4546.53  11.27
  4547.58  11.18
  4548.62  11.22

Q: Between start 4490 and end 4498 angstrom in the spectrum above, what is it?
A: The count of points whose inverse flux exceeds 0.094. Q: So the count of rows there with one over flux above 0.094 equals 0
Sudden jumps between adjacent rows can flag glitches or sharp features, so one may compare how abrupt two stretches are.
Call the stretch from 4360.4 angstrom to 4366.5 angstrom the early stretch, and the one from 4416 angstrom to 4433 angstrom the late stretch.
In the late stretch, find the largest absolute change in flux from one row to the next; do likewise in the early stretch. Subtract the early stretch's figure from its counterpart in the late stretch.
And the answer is 0.28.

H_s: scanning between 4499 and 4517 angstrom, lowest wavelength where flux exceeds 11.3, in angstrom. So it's 4499.66 angstrom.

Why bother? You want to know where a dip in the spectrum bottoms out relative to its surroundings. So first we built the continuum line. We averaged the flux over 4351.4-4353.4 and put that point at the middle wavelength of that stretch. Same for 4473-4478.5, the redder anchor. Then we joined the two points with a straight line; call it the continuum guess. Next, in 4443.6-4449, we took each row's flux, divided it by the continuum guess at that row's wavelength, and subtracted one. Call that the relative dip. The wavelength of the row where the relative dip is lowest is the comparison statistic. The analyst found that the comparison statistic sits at 4446.11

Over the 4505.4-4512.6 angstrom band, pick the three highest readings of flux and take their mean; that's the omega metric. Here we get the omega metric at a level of 11.6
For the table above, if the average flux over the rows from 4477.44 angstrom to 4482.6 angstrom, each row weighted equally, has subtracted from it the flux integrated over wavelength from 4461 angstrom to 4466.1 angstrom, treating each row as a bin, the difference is -48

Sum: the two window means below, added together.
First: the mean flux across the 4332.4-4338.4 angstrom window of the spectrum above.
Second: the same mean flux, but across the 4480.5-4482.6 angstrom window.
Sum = 18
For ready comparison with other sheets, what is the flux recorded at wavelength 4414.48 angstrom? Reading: 11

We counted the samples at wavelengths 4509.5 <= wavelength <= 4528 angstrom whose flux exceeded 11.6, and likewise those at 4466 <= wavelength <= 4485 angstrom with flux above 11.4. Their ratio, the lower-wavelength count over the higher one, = 2.25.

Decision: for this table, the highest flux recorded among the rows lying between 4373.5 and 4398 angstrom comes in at 10.58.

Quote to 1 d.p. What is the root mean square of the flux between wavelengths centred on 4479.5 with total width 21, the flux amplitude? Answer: 11.9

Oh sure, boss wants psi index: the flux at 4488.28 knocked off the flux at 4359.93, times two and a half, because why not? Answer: -13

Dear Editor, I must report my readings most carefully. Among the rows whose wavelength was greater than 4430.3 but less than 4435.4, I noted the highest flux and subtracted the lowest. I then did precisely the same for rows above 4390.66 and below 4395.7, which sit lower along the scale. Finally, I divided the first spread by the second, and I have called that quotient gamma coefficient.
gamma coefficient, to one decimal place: 0.7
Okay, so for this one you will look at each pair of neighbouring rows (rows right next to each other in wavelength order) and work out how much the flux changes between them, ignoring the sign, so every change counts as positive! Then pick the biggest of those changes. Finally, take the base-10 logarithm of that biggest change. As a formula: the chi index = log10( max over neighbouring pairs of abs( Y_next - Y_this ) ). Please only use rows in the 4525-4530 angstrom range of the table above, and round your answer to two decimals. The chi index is -0.59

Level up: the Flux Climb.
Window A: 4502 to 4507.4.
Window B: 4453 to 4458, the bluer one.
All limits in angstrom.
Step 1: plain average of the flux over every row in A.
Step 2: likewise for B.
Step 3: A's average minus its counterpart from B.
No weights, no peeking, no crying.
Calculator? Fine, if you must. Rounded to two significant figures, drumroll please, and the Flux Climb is 1.0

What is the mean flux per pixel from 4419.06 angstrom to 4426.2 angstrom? 10.9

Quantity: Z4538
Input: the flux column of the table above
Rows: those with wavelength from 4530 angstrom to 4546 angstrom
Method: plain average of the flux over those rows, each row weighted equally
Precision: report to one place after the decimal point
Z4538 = 11.7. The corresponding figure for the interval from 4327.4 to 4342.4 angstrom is 6.0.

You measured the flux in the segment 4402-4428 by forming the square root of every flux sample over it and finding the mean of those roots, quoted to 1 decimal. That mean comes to 3.3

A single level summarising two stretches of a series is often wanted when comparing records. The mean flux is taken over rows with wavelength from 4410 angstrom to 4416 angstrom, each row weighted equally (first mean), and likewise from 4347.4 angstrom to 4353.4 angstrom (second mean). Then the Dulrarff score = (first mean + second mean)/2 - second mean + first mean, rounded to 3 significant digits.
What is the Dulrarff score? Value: 13.8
